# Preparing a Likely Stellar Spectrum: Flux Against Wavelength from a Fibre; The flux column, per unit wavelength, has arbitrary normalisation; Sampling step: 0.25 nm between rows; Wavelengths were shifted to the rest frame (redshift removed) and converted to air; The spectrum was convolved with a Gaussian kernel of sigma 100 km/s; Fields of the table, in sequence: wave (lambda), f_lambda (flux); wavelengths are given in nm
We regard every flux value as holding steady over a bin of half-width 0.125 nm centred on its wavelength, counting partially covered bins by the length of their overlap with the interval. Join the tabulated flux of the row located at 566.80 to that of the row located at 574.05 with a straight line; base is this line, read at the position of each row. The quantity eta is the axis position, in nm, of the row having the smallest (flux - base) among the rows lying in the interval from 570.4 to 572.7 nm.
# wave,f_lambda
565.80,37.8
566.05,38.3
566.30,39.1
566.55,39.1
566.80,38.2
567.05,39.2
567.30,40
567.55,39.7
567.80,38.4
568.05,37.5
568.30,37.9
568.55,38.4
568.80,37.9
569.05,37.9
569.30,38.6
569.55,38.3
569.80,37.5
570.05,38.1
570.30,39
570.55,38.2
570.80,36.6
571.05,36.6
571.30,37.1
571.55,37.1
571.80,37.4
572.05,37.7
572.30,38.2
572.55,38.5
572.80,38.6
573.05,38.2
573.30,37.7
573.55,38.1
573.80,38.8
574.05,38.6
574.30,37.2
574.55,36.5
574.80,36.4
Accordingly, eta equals 571.05 nm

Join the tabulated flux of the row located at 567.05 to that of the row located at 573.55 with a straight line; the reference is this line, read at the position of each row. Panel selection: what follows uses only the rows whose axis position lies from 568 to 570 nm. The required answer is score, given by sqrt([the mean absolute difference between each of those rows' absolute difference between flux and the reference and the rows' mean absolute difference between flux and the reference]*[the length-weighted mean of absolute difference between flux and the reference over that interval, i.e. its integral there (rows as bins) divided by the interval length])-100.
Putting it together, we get -99.5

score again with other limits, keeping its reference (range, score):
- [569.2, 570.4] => -99.6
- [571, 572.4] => -99.3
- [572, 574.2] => -99.7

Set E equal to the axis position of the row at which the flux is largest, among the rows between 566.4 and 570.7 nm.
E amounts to 567.30 nm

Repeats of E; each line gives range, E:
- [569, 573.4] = 570.30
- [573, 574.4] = 573.80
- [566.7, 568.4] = 567.30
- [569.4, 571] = 570.30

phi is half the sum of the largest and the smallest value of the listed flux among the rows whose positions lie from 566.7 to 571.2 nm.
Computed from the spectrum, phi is 38.3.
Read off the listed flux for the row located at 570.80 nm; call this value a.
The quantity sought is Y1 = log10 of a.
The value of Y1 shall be 1.56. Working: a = 36.6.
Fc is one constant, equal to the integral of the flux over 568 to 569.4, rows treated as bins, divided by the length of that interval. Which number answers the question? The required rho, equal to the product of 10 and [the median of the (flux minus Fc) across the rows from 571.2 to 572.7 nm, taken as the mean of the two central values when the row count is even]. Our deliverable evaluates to -5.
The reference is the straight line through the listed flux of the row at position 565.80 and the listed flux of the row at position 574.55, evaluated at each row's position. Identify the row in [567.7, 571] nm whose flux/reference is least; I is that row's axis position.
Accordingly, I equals 570.80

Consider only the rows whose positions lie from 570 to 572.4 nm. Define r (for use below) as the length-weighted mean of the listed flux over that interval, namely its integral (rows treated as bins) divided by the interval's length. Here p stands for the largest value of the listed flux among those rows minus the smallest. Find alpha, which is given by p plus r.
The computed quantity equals 40.0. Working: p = 2.4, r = 37.58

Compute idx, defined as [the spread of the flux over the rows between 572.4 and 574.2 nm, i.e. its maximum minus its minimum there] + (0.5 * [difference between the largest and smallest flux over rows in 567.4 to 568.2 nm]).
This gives 2.20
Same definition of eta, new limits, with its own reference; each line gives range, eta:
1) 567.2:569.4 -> 568.05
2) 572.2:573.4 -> 573.30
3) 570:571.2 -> 571.05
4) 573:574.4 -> 574.30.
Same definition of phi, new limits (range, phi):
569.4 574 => 37.8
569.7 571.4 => 37.8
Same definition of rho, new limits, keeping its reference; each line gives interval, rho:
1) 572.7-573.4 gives 1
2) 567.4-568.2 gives 3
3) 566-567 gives 6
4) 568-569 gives -2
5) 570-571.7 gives -10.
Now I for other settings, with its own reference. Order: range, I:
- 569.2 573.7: 570.80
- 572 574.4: 574.30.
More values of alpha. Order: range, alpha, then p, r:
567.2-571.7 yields 41.4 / 3.4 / 38.03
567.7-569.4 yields 39.2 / 1.1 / 38.07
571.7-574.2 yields 39.6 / 1.4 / 38.18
